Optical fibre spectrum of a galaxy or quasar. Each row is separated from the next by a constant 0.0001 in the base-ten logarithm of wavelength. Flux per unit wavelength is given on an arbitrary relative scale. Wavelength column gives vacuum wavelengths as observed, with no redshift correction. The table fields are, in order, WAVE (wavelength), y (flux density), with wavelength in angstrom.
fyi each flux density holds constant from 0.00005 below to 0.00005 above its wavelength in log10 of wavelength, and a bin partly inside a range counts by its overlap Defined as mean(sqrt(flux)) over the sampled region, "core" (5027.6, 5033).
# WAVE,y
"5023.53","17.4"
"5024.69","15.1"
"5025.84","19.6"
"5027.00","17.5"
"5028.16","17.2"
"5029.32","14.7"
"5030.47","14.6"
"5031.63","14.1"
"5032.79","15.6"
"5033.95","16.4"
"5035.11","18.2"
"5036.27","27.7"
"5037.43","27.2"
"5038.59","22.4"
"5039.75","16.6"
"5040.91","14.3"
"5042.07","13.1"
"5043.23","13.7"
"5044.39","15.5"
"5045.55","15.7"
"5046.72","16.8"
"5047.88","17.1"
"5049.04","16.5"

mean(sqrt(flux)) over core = 3.90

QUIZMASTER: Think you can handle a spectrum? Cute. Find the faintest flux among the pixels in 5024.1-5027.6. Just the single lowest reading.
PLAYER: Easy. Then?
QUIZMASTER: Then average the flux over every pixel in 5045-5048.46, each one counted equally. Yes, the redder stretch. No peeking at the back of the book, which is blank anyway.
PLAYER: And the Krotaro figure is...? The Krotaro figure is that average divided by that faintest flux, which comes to 1.09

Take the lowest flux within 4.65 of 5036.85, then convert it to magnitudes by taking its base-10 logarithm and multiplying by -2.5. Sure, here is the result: -2.89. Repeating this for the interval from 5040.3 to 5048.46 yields -2.79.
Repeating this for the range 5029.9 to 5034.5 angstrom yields -2.87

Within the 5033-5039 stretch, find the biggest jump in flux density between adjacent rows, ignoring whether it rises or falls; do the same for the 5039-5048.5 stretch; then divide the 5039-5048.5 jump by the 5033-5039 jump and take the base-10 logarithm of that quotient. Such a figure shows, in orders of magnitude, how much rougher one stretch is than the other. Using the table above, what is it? -0.6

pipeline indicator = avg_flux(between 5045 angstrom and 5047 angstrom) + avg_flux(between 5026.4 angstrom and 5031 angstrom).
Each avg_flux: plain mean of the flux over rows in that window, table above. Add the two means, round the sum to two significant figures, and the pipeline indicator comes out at 32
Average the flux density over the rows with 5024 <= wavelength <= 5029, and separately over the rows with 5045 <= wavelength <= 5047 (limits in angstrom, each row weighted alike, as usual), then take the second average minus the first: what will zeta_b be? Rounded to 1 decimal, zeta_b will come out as -1.1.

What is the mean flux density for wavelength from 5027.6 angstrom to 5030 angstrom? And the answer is 15.9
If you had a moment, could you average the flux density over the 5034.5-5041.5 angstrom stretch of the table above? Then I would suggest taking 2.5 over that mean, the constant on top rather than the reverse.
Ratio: 0.12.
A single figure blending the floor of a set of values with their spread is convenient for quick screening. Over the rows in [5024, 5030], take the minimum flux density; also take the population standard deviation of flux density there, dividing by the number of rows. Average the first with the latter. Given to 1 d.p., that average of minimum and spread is 8.2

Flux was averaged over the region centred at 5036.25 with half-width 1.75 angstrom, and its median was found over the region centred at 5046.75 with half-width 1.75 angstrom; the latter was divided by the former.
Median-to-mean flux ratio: 0.69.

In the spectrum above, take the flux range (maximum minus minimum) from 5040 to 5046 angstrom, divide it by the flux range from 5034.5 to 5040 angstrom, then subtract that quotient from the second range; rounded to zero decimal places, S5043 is 11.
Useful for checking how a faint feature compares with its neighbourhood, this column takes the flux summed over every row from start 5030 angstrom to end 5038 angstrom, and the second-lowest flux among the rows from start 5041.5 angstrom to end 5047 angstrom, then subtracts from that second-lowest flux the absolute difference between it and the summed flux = -106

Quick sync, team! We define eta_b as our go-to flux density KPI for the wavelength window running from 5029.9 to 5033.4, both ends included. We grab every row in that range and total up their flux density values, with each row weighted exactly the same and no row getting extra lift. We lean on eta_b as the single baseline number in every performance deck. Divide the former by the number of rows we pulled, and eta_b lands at 14.8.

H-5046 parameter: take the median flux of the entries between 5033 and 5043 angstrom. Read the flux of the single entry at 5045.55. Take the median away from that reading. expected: -1.7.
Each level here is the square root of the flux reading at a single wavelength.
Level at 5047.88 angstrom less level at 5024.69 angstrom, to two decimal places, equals 0.25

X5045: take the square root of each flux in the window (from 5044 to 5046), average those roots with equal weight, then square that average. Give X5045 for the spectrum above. 15.6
